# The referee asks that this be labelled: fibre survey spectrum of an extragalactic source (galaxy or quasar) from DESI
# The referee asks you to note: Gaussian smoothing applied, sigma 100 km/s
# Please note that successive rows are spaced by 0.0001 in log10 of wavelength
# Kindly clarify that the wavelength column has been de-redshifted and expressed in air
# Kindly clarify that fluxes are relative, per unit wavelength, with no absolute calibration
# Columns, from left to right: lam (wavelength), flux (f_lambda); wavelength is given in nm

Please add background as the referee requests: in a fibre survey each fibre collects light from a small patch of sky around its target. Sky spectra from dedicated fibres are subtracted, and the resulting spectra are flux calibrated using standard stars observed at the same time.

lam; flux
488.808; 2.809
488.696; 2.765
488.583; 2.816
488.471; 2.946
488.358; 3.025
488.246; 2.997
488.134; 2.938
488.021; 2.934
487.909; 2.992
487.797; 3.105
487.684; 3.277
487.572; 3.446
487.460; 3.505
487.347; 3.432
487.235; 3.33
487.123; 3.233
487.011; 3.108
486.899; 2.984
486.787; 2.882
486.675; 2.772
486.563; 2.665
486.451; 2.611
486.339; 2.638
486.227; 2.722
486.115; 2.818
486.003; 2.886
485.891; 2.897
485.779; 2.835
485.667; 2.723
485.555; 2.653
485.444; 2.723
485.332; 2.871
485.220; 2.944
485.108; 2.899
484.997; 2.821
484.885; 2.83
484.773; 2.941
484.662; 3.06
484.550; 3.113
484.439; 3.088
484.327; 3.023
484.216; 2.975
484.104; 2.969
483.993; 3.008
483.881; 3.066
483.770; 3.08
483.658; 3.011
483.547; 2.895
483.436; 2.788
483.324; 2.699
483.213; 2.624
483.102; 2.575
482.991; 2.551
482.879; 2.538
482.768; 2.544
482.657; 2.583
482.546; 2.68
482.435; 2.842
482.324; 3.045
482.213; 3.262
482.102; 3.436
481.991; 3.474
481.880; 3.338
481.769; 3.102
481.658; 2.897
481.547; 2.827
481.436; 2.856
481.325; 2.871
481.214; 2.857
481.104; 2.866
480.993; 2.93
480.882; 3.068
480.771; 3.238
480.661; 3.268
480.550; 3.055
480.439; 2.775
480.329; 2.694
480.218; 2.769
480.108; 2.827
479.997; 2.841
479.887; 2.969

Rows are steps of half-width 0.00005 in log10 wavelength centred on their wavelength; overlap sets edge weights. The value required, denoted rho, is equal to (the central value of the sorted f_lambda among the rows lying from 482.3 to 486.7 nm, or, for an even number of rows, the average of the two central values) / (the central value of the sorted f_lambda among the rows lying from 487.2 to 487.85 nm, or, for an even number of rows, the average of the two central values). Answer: 0.84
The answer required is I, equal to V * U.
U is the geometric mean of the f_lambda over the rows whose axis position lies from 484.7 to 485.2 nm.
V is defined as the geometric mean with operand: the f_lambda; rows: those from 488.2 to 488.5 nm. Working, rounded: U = 2.87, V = 3.0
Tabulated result 8.6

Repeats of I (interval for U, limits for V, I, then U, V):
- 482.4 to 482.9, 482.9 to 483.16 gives 6.8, 2.63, 2.6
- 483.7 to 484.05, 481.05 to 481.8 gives 8.8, 3.05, 2.9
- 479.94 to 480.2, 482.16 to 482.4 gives 8.9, 2.83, 3.2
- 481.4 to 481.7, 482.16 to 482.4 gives 9.0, 2.86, 3.2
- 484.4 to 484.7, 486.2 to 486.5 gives 8.2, 3.09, 2.7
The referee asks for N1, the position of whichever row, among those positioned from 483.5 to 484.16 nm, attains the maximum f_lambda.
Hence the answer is 483.770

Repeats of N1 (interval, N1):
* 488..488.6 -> 488.358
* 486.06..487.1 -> 487.011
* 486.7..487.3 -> 487.235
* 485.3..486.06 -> 485.891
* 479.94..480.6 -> 480.550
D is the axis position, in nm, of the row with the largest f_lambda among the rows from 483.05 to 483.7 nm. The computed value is 483.658 nm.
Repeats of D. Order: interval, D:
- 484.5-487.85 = 487.460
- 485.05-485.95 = 485.220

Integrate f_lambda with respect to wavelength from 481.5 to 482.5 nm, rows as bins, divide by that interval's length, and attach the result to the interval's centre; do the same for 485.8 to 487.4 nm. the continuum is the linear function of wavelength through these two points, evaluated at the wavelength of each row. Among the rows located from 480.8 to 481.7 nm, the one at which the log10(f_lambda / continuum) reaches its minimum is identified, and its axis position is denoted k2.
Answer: 481.547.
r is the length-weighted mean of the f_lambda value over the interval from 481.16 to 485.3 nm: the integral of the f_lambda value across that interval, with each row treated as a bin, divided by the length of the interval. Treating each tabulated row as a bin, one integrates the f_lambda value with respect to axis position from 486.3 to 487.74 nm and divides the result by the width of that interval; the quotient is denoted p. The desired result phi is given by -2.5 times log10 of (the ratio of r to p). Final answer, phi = 0.06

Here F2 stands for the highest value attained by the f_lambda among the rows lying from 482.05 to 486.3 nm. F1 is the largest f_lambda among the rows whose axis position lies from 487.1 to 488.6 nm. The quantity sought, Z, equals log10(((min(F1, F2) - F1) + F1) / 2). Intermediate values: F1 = 3.505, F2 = 3.436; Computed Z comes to 0.24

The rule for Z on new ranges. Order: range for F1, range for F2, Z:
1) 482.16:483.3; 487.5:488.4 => 0.21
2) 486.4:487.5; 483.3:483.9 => 0.19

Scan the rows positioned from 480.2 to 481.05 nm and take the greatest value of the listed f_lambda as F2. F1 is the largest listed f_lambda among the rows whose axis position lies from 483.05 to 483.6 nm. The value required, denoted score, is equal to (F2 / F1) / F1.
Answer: 0.390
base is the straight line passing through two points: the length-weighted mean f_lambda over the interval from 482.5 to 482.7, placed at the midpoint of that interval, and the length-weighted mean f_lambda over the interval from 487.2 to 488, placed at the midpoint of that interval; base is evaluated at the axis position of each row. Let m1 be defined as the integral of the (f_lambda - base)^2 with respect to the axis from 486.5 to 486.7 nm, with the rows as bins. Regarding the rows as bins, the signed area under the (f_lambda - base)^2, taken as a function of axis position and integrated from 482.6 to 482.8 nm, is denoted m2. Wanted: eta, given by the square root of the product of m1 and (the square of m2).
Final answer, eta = 0.000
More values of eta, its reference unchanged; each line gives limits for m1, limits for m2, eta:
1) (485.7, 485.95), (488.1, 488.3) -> 0.003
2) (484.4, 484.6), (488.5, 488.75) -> 0.009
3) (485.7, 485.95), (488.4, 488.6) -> 0.005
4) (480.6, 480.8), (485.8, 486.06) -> 0.003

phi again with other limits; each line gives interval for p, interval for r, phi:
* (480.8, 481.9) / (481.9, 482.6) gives -0.06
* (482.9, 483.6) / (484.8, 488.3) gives -0.10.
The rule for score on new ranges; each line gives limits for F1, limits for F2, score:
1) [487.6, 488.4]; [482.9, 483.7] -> 0.280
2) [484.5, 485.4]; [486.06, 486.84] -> 0.297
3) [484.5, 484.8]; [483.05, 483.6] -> 0.299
